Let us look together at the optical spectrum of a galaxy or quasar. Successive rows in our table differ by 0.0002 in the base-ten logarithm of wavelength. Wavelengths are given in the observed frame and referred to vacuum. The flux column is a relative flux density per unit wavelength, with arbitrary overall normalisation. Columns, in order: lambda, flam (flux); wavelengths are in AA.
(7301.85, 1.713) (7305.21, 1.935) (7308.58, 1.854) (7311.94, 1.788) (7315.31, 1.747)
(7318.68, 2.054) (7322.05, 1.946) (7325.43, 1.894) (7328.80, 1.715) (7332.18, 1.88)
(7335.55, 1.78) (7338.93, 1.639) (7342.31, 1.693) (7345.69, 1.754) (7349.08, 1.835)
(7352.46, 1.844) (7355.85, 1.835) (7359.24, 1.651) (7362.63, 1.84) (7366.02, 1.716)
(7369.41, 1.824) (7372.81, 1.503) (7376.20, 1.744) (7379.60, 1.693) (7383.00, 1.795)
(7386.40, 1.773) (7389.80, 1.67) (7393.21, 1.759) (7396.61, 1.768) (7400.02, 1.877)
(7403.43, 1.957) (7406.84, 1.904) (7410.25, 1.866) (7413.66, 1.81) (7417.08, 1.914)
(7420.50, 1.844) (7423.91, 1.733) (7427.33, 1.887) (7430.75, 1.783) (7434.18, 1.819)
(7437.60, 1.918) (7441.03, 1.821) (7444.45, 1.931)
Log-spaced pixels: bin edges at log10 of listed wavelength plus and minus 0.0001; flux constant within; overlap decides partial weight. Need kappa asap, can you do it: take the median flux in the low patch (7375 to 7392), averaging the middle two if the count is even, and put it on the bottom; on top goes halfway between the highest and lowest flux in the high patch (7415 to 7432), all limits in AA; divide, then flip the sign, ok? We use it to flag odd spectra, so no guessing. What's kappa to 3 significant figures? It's -1.05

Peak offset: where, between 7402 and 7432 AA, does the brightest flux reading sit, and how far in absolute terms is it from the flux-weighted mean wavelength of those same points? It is 13.5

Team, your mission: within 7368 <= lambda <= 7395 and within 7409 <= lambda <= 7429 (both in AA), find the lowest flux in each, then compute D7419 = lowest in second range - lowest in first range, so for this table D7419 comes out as 0.23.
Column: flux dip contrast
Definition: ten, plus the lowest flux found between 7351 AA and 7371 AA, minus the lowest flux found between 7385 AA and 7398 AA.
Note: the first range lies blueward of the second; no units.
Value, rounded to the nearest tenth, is 10.0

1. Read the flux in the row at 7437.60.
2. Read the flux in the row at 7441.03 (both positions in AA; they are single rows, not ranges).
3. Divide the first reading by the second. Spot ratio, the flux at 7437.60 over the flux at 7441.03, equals 1.05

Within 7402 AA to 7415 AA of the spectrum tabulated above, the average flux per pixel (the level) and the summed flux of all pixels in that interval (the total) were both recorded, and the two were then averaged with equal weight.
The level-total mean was 4.71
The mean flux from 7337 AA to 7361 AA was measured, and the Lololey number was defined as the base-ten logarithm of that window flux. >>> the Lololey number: 0.243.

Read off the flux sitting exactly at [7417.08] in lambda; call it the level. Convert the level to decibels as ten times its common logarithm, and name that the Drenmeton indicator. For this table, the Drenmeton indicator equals 2.8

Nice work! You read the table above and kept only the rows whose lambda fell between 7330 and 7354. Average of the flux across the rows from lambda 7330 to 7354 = 1.77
